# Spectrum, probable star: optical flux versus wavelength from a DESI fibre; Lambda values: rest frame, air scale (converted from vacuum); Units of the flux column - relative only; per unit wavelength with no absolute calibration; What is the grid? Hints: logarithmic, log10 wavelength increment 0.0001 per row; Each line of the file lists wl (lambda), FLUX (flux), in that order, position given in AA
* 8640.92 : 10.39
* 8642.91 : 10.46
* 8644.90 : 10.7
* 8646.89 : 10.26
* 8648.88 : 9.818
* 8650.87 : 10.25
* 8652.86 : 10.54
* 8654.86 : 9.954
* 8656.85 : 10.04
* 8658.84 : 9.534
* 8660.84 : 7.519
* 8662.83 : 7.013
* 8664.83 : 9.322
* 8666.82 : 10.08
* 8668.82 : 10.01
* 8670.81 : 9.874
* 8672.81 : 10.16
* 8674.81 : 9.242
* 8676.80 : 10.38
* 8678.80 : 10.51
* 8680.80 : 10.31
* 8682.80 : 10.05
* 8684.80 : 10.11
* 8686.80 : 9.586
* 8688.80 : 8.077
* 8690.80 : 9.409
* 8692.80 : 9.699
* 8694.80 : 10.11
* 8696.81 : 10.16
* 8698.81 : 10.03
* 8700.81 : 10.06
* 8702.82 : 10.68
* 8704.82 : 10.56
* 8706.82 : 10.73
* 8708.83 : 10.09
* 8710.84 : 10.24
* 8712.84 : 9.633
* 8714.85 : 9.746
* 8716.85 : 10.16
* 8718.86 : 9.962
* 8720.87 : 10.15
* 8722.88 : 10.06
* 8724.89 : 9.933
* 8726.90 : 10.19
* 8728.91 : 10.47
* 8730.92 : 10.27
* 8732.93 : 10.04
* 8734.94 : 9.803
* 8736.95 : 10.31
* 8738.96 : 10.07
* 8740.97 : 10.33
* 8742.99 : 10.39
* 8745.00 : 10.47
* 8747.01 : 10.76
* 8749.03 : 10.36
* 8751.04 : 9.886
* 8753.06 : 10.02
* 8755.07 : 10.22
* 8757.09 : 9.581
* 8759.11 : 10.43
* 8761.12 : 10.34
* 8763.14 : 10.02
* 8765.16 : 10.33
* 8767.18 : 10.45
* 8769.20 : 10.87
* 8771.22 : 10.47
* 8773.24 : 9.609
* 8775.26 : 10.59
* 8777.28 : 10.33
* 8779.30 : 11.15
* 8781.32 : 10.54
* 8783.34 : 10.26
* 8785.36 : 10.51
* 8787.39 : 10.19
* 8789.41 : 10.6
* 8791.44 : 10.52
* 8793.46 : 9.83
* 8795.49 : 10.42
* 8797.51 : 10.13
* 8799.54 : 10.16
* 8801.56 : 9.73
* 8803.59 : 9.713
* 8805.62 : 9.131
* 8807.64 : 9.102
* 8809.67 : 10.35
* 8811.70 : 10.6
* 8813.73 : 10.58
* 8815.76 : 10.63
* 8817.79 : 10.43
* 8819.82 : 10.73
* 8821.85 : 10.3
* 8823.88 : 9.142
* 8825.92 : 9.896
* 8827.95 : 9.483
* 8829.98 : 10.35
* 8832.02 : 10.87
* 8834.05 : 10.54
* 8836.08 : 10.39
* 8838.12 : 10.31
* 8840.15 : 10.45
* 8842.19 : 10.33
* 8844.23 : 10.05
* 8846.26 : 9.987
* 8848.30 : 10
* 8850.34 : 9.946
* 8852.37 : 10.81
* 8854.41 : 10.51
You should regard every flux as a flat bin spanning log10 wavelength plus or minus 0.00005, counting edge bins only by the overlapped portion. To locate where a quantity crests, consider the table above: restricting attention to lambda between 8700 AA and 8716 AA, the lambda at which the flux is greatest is 8706.82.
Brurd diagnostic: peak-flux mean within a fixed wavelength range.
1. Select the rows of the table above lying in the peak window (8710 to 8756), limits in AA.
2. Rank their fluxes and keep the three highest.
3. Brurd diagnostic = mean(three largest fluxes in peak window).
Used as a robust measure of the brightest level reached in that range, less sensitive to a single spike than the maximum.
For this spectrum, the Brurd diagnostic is 10.6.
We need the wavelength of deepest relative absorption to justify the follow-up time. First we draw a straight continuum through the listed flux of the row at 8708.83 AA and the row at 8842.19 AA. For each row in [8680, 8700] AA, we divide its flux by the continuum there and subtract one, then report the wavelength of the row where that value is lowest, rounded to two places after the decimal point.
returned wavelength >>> 8688.80 AA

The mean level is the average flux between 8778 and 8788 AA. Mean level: 10.5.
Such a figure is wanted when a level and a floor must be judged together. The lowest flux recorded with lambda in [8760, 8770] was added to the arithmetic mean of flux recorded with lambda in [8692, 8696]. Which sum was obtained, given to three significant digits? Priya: 19.9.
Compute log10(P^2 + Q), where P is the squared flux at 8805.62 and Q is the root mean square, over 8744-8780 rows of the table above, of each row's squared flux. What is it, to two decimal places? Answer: 3.85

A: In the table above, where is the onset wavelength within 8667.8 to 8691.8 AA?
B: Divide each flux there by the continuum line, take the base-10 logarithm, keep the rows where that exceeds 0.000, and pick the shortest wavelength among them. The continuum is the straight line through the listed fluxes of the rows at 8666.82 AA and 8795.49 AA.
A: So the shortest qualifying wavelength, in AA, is 8672.81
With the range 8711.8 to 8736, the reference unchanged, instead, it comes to 8728.91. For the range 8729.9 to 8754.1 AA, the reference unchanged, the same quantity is 8730.92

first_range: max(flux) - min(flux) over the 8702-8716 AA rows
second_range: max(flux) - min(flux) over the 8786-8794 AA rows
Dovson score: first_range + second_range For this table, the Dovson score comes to 1.9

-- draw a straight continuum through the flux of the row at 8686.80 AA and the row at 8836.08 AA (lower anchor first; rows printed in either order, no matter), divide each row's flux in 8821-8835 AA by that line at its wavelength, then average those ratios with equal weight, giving 0.97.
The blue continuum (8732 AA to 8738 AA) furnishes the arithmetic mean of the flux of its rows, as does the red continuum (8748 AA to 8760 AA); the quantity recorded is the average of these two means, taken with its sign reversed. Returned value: -10.07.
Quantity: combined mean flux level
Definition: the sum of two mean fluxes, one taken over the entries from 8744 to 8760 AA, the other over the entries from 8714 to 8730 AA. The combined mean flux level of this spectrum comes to 20.3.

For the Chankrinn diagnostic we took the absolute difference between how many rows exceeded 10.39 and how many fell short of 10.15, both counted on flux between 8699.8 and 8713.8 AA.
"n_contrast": 0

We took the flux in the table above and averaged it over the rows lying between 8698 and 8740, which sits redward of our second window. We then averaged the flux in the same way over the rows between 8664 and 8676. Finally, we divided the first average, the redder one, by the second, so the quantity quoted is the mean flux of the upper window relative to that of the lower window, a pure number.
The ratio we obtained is 1.04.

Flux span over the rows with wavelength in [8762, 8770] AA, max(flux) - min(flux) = 0.85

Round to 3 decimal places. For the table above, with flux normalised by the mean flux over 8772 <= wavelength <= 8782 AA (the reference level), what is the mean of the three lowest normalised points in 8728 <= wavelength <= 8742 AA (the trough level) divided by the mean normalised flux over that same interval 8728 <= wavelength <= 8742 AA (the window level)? 0.979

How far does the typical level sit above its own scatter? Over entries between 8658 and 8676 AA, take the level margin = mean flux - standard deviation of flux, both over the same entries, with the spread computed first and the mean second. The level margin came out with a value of 8.1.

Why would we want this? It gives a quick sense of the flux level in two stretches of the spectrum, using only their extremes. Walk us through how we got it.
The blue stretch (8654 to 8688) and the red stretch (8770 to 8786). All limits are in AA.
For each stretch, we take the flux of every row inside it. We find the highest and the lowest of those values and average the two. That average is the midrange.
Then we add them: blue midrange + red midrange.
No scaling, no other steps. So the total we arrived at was 19.1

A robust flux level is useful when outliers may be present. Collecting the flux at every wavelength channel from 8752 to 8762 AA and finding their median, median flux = 10.2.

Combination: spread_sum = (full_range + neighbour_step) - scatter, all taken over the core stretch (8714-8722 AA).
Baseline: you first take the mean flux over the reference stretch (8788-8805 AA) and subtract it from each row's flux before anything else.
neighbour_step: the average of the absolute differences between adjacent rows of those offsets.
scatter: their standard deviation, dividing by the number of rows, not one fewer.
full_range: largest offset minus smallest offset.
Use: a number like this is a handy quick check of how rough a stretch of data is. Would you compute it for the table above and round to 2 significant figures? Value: 0.51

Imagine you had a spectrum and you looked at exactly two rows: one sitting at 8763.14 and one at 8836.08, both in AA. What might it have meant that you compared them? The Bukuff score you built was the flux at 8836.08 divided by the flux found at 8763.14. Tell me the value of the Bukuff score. 1.04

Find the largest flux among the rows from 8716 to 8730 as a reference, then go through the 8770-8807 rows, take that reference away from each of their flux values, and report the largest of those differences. 0.68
